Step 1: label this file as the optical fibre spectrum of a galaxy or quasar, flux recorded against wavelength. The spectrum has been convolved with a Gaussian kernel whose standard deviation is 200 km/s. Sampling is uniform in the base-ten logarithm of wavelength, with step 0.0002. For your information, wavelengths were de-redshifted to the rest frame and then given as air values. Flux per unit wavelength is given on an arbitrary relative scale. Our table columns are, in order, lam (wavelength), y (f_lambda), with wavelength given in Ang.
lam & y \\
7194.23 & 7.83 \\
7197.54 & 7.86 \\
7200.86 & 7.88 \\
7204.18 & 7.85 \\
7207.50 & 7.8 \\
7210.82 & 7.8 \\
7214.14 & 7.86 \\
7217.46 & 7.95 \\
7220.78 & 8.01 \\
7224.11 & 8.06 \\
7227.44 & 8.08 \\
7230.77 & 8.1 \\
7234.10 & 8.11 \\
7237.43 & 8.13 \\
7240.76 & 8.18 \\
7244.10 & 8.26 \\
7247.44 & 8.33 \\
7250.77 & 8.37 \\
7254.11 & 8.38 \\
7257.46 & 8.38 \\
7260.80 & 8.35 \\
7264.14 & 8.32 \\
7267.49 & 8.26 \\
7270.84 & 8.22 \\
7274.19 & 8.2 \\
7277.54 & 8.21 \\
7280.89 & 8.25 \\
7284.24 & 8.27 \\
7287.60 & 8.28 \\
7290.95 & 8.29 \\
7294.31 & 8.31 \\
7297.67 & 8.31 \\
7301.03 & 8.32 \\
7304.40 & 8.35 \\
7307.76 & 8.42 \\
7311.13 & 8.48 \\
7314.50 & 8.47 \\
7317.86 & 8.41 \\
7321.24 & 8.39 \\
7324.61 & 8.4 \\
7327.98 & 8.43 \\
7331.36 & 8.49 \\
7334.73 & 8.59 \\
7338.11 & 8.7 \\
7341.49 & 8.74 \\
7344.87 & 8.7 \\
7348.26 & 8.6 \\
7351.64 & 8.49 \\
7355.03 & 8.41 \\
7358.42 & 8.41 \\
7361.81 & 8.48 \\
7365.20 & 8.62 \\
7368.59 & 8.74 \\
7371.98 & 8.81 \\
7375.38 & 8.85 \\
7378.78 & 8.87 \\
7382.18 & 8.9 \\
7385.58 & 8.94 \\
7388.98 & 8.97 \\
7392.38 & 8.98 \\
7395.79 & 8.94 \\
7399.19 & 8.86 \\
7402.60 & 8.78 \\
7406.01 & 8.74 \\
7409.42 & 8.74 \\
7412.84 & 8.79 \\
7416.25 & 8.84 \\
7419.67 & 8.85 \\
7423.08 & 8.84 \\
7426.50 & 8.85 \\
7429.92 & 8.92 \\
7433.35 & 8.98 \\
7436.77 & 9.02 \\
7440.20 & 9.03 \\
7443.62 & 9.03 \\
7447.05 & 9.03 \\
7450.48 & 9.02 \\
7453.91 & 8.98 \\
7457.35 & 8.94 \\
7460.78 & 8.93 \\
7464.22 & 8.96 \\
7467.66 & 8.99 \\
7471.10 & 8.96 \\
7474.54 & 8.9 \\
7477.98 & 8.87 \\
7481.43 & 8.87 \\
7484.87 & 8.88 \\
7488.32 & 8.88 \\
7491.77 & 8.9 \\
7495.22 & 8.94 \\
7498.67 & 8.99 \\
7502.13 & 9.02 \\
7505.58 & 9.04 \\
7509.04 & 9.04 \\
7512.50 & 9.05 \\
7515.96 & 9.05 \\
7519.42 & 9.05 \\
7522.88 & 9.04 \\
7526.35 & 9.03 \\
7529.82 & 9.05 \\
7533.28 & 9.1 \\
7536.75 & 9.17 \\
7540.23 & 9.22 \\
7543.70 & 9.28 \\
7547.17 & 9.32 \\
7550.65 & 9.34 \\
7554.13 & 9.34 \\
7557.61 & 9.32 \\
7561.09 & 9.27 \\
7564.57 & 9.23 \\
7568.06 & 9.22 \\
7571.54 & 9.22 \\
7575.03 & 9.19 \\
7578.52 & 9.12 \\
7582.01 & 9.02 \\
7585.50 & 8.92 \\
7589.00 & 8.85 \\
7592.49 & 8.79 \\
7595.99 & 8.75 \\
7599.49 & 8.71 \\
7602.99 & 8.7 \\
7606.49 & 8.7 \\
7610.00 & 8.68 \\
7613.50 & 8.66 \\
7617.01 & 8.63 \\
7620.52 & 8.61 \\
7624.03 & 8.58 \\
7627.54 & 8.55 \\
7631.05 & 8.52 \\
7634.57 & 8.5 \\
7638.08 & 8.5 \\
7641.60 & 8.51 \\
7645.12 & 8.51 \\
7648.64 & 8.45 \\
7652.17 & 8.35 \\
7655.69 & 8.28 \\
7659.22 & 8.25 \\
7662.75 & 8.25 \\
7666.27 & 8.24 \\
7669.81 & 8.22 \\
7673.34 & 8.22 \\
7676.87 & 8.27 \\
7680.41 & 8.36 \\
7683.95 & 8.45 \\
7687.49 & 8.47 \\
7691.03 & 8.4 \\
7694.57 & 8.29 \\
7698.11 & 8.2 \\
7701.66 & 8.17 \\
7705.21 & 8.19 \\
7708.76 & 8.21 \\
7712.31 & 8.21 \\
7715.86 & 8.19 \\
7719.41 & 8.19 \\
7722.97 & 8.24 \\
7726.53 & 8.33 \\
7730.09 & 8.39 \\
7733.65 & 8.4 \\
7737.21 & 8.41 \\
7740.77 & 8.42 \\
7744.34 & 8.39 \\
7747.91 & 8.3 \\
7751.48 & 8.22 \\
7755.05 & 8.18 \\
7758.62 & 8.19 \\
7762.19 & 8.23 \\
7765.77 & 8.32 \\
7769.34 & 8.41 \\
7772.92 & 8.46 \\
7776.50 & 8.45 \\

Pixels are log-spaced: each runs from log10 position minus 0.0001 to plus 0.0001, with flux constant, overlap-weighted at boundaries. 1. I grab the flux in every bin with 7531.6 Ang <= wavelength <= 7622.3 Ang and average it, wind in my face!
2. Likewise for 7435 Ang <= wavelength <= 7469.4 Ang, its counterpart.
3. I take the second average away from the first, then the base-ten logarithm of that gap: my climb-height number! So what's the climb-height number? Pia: -1.7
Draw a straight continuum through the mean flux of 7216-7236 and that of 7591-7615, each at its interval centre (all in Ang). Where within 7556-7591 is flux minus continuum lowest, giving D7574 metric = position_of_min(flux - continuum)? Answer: 7589.00 Ang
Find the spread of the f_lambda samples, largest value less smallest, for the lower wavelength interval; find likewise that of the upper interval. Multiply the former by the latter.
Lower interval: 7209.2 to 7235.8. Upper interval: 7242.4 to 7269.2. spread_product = 0.037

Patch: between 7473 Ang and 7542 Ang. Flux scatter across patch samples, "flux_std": 0.10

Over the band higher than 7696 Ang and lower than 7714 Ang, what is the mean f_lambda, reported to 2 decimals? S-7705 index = 8.20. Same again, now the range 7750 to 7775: 8.29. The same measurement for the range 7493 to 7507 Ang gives 9.00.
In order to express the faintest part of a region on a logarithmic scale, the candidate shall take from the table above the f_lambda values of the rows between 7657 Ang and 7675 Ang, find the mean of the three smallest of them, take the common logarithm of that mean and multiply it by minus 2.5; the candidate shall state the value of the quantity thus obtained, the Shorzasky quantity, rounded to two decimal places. -2.29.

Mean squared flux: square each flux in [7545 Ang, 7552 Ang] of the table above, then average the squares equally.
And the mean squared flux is 87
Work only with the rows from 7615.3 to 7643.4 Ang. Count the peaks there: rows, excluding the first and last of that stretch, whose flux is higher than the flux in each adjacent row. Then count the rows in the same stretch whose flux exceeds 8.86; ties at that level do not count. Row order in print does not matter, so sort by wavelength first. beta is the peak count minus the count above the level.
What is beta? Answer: 0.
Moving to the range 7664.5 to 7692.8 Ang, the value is 1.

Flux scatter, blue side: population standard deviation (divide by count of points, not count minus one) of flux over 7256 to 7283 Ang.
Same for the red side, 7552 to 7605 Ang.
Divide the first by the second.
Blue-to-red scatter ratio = 0.28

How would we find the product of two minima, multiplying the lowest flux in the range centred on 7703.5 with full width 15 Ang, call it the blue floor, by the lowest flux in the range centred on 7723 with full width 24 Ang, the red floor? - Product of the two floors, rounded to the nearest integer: 67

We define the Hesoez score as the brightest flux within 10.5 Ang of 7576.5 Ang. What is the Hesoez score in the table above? 9.22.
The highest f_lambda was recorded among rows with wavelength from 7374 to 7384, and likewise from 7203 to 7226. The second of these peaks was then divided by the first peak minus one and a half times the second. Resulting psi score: -2.53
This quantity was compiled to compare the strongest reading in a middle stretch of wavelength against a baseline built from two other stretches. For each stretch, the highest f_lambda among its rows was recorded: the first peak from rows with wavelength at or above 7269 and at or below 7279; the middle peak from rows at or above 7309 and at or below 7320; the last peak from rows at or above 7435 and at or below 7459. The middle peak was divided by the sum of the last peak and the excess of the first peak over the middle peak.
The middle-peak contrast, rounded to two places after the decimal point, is 0.97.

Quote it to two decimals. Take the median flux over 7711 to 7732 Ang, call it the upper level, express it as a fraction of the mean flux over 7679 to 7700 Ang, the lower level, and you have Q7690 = 0.98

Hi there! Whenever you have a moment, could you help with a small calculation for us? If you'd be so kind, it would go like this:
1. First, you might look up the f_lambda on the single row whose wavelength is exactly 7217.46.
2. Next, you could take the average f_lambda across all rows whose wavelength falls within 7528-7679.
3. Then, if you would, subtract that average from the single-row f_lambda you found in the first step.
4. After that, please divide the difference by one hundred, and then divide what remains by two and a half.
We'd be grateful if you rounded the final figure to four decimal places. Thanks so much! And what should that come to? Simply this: -0.0033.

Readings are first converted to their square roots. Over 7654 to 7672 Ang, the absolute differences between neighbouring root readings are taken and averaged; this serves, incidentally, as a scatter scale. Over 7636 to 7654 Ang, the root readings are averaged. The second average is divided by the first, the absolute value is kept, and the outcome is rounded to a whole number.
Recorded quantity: 1114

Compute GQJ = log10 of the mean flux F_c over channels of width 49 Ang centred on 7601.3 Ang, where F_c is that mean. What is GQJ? 0.943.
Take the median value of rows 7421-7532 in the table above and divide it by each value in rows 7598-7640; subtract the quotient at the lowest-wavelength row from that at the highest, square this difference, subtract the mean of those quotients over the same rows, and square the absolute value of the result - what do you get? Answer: 1.09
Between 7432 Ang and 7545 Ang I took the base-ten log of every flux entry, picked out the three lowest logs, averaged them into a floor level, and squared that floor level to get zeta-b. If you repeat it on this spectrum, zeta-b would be 0.90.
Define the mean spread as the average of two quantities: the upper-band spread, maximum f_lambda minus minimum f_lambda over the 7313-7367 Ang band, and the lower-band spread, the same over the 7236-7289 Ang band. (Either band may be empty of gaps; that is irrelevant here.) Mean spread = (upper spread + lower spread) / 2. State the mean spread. 0.30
